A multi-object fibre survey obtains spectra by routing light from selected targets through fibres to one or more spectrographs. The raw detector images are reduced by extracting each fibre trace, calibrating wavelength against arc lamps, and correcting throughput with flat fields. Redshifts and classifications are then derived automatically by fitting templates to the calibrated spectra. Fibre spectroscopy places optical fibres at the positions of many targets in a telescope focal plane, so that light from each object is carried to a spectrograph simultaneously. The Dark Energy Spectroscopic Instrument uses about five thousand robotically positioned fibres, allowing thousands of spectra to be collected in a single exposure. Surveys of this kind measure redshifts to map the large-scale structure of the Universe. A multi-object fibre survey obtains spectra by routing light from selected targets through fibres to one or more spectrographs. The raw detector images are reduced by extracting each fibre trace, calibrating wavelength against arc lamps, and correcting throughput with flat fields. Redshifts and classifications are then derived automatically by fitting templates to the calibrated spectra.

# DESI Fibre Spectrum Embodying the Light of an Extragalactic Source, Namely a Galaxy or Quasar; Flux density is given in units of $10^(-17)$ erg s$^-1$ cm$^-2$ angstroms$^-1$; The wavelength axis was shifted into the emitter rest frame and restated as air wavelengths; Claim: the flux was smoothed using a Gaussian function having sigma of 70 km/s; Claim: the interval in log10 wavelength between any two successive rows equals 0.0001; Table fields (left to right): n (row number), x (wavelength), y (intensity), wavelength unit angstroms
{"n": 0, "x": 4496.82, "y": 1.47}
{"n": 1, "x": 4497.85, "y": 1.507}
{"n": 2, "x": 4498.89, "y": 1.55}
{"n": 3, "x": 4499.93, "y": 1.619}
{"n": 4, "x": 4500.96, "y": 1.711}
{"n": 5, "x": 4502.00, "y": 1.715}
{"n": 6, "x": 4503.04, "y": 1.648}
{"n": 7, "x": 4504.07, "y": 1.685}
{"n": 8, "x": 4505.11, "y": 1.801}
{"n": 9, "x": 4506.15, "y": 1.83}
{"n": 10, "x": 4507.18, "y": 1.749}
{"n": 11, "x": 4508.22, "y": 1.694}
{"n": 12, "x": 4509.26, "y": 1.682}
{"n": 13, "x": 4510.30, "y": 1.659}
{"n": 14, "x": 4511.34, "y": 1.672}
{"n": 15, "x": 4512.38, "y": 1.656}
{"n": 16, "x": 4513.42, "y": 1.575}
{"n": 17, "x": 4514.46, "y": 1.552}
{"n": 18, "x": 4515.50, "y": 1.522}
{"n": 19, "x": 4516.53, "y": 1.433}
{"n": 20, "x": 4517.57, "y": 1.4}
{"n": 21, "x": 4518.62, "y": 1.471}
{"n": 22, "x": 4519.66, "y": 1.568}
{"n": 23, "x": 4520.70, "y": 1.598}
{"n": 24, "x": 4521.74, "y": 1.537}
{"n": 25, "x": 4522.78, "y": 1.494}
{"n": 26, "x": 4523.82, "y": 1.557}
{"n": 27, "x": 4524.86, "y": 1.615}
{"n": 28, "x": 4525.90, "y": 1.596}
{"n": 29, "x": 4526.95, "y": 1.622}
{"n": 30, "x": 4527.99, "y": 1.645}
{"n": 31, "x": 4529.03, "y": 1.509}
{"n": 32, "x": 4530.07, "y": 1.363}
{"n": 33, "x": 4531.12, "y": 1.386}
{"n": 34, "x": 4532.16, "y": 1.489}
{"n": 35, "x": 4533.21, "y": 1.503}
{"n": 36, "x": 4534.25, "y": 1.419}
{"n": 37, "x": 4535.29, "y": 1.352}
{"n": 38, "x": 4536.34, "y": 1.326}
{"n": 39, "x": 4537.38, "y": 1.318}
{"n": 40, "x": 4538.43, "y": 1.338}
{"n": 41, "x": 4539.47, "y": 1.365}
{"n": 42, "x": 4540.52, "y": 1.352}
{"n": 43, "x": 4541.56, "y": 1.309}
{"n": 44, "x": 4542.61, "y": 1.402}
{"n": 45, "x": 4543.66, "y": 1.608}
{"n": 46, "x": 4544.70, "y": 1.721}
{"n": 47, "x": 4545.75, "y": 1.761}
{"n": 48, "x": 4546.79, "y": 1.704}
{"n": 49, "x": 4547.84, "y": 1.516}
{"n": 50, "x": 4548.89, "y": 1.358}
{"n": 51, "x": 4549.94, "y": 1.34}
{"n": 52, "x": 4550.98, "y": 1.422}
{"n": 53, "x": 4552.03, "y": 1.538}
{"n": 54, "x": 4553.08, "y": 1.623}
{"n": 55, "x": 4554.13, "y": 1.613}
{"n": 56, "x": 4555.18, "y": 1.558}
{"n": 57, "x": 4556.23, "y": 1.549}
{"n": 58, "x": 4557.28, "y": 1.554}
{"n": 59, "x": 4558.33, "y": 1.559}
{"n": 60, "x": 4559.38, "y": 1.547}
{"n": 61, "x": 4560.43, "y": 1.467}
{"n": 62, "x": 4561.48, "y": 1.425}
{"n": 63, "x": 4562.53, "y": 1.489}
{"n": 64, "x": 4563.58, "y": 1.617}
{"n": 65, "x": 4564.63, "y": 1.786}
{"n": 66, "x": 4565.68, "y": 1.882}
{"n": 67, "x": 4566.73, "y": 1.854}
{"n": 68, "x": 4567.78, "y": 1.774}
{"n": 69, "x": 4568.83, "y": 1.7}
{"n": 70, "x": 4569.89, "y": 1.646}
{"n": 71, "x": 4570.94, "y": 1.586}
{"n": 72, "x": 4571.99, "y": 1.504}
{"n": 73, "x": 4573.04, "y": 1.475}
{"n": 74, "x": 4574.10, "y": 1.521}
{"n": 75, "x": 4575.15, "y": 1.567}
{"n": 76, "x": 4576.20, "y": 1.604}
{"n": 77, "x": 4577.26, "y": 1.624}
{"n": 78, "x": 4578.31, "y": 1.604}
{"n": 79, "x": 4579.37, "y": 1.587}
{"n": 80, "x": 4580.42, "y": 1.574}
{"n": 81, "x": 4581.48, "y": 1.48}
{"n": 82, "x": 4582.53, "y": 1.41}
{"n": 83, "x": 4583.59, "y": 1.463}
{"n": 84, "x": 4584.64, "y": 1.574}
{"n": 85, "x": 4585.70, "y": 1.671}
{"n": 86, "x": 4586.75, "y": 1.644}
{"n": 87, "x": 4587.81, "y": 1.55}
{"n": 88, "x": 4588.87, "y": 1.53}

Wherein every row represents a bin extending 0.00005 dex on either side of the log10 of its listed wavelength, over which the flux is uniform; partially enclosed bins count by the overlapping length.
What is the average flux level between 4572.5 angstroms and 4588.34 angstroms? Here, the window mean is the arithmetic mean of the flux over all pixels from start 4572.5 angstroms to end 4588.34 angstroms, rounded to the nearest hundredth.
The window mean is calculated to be 1.56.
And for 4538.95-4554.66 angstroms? 1.51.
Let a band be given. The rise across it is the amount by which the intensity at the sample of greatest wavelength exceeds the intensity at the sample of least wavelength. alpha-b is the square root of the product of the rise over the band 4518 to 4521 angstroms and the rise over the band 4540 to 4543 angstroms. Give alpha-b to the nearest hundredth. 0.08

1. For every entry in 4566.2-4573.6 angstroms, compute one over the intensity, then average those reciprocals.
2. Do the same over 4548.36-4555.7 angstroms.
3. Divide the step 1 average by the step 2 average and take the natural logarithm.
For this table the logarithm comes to -0.10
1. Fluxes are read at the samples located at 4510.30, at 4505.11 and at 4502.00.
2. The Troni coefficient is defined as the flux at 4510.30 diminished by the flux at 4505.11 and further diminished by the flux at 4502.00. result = -1.9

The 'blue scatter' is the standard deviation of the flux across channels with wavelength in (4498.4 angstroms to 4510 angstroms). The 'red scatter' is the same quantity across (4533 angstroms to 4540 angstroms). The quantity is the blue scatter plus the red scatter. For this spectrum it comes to 0.14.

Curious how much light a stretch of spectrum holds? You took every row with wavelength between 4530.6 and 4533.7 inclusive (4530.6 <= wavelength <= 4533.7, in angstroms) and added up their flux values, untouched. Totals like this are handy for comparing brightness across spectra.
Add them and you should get 4.4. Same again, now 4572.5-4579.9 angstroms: 11.0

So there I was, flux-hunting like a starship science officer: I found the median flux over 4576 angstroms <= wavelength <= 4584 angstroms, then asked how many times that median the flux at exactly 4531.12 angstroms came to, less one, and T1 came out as -0.12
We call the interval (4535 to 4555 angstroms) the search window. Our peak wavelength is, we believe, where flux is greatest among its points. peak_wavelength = 4545.75 angstroms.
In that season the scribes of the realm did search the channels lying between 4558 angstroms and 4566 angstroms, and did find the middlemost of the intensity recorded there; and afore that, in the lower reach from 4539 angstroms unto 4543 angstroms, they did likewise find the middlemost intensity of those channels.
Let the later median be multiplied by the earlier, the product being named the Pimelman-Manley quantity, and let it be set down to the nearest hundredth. 2.11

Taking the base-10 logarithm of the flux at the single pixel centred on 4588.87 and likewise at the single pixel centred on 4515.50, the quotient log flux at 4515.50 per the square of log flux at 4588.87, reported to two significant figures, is 5.3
